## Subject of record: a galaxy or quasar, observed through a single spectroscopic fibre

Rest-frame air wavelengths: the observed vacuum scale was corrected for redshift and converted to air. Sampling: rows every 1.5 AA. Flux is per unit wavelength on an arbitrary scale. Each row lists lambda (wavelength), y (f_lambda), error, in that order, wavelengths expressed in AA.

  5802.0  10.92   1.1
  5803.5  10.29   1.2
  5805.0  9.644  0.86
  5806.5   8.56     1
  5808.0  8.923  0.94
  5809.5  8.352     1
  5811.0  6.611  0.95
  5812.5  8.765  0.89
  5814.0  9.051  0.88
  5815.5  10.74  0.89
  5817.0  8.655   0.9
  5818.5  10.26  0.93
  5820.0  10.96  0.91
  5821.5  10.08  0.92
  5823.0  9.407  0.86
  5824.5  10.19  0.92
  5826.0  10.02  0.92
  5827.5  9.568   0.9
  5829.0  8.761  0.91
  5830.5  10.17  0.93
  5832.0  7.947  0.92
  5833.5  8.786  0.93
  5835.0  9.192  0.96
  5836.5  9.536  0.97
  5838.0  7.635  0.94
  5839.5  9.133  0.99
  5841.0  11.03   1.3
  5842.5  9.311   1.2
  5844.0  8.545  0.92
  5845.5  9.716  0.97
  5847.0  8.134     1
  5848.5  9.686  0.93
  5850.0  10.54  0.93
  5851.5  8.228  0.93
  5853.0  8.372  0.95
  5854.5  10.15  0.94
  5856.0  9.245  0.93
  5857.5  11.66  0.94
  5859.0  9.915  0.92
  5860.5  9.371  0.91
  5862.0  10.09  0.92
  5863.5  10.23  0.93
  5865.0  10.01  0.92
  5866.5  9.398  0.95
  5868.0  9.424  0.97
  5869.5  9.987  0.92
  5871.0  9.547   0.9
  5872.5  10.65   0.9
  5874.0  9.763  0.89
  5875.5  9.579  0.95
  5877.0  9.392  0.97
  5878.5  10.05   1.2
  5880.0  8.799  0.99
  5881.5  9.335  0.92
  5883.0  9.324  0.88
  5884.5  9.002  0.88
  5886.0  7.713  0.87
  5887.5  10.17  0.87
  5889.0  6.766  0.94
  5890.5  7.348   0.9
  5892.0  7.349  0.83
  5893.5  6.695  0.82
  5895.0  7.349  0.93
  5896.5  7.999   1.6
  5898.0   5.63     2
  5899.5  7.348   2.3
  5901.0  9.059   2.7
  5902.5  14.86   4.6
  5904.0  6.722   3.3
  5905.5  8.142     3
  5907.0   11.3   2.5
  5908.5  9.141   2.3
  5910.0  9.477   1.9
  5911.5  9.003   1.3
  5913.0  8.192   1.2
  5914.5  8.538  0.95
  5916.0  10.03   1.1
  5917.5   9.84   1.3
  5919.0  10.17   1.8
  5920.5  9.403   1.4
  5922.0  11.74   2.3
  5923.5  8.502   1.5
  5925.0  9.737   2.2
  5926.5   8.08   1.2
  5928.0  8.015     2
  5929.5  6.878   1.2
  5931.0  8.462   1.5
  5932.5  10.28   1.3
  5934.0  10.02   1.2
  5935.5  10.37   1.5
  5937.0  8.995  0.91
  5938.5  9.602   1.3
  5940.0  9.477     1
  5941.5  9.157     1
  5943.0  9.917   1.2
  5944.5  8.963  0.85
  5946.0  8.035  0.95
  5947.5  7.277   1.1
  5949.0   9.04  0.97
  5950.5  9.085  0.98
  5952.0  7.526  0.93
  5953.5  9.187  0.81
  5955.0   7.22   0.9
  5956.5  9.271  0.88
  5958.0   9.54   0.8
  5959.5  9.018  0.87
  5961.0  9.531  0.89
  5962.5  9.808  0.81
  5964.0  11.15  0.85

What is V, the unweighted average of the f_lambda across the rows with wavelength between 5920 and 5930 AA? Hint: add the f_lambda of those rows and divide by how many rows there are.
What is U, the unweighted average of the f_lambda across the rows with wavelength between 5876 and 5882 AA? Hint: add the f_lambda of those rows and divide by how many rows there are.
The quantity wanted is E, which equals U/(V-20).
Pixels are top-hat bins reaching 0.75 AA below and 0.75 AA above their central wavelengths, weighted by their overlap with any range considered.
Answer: -0.847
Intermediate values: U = 9.4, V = 8.91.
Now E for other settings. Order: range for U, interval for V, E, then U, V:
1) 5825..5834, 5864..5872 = -0.892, 9.2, 9.67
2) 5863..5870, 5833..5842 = -0.910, 9.8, 9.22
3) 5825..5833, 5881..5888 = -0.853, 9.3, 9.11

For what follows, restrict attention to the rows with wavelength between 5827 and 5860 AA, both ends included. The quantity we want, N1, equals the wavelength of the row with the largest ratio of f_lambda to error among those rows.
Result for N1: 5857.5 AA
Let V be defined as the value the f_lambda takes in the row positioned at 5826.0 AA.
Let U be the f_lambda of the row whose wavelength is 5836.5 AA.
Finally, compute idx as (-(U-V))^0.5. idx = 0.7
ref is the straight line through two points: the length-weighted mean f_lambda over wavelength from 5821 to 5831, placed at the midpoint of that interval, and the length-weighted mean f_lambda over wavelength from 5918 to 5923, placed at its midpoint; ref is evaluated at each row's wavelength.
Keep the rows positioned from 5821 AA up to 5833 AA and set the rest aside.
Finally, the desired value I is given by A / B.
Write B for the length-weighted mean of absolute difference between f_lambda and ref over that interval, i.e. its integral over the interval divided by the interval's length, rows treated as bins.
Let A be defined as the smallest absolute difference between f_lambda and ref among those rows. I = 0.27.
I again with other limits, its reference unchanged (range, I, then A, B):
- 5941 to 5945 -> 0.50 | 0.53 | 1.07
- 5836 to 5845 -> 0.25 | 0.25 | 1.01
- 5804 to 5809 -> 0.08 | 0.05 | 0.63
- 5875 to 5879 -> 0.00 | 0.00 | 0.38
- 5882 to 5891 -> 0.04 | 0.06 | 1.68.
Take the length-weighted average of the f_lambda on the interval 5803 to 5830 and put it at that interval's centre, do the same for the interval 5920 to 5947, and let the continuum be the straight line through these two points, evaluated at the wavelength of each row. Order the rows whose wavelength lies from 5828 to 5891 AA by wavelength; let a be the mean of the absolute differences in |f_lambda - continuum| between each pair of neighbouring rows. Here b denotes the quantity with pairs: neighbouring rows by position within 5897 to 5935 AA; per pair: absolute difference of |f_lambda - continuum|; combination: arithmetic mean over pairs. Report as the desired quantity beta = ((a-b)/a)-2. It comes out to -2.7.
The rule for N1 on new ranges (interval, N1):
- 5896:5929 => 5916.0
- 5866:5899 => 5872.5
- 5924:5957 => 5953.5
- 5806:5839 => 5815.5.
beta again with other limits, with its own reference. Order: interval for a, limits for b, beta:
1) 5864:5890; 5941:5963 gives -2.6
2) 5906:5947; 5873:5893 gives -1.8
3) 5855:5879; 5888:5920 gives -2.7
